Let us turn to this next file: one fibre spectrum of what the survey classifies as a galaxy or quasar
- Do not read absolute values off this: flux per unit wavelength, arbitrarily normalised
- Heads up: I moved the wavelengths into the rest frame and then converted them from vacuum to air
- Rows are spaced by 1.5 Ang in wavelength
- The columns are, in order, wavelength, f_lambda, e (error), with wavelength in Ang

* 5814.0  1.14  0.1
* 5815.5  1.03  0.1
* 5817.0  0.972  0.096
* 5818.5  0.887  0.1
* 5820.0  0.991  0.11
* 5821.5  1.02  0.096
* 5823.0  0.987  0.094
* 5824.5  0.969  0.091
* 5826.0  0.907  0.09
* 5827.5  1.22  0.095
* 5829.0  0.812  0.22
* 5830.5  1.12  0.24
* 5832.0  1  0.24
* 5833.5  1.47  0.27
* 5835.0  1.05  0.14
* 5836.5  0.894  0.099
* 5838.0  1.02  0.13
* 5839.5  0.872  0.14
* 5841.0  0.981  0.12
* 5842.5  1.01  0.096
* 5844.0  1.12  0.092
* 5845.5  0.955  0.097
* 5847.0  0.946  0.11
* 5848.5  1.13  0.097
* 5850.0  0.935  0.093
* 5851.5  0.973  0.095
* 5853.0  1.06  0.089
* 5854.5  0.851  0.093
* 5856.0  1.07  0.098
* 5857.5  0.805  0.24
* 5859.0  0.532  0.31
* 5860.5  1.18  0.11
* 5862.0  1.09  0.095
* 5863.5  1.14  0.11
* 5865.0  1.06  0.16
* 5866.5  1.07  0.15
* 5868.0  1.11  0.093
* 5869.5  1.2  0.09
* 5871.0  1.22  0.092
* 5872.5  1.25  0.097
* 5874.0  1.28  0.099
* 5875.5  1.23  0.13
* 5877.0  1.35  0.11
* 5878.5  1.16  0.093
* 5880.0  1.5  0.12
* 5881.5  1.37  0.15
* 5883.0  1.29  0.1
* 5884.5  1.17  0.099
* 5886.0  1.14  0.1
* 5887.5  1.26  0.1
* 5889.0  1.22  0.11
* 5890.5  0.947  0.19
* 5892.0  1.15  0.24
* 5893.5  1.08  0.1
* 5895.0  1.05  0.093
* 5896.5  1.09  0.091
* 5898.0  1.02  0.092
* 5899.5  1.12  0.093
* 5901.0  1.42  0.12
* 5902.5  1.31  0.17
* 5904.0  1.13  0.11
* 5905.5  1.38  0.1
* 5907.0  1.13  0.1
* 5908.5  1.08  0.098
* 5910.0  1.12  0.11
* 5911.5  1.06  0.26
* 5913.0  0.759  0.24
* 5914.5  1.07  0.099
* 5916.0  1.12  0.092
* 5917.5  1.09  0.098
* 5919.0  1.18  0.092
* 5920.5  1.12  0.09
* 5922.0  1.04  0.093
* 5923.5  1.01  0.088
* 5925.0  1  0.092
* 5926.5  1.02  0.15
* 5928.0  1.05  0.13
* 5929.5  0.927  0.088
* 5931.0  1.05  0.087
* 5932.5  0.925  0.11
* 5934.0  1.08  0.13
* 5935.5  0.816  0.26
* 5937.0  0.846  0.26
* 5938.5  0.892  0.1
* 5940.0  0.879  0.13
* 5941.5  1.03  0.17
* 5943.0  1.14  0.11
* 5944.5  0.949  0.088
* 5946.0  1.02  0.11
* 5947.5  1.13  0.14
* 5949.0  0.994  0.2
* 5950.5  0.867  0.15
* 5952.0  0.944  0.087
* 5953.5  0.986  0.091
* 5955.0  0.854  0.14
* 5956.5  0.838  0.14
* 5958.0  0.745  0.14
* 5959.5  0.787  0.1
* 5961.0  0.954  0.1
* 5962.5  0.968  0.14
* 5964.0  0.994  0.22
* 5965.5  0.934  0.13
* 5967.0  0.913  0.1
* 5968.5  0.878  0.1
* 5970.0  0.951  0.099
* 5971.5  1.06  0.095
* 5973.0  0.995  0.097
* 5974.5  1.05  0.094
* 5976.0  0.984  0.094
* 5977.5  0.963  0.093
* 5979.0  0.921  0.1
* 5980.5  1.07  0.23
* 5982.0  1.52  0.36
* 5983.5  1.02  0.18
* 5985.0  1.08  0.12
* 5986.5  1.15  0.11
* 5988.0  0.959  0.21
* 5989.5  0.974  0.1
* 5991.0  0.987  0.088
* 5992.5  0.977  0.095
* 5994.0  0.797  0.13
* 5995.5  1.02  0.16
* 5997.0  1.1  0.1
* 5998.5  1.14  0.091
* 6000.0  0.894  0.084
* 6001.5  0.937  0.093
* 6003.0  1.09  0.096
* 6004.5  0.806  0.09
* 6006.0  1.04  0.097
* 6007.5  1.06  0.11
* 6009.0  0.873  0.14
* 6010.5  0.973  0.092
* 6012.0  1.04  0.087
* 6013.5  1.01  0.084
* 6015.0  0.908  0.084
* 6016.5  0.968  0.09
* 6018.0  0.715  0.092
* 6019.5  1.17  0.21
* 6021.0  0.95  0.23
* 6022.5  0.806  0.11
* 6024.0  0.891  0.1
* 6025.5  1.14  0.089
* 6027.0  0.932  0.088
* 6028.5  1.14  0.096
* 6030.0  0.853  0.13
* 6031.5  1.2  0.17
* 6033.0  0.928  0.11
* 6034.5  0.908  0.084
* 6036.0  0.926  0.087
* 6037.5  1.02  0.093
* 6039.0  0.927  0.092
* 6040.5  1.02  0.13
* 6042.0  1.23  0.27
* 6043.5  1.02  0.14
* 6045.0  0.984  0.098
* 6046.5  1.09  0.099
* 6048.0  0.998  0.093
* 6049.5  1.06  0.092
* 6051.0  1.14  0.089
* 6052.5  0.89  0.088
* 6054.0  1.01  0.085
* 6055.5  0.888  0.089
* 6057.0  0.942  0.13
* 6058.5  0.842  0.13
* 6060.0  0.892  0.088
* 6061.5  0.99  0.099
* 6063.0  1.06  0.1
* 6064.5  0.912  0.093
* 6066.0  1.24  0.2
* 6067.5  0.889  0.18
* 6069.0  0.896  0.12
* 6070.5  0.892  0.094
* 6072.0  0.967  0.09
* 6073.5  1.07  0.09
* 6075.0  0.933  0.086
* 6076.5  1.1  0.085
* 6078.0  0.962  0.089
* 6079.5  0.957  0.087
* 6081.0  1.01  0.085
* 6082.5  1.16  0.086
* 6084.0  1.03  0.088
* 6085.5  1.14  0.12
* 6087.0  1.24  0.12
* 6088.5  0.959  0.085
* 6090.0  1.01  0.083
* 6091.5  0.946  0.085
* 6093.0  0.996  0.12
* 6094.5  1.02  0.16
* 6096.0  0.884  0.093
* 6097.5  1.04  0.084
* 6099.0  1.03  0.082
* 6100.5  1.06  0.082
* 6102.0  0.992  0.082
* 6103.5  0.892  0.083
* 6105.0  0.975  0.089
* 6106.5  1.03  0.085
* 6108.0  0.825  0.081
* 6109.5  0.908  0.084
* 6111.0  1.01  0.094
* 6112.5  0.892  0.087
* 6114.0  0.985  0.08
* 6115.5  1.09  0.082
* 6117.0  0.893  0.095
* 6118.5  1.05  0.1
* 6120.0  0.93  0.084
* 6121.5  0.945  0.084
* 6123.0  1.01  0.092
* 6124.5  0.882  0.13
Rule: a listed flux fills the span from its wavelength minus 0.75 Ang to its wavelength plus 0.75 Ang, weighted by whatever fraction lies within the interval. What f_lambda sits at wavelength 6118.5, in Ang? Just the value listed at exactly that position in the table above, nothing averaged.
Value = 1.05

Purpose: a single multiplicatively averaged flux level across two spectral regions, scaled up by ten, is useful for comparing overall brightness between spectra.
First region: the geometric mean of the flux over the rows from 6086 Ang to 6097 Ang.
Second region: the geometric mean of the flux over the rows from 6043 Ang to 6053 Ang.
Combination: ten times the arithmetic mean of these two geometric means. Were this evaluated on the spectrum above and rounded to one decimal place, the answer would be 10.1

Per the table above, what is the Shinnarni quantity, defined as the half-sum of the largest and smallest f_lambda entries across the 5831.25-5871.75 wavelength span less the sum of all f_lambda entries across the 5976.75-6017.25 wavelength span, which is -26.3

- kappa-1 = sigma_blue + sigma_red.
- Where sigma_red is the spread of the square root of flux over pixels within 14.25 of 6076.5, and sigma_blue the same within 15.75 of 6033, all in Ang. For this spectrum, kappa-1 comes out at 0.12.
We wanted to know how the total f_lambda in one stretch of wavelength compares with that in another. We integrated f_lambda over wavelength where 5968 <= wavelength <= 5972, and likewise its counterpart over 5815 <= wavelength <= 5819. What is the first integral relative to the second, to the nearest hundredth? 1.00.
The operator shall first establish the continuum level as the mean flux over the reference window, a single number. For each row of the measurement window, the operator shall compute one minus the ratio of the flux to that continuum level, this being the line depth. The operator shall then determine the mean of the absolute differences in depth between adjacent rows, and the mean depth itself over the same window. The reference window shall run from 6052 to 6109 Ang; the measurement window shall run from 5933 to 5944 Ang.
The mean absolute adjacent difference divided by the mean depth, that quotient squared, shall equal 9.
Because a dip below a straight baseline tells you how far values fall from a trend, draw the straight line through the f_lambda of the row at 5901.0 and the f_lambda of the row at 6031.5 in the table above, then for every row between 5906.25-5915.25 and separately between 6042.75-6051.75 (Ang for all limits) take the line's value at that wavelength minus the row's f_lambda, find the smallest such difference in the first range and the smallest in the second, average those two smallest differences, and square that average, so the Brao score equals 0.024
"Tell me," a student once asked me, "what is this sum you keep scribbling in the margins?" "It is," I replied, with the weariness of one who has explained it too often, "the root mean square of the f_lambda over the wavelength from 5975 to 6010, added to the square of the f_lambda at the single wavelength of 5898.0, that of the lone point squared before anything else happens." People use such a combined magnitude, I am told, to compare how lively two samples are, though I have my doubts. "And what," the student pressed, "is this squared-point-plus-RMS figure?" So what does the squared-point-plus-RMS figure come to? 2.07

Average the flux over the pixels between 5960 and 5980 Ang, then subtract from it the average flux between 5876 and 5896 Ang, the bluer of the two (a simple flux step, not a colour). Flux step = -0.24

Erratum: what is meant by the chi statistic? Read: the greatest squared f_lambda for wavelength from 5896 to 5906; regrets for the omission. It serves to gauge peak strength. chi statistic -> 2.0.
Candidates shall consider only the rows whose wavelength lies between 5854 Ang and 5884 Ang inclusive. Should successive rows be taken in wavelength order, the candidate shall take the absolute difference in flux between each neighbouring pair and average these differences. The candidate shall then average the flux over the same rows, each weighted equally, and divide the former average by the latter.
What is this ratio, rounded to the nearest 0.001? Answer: 0.127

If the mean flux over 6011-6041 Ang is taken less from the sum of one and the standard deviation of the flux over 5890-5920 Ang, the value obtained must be 0.17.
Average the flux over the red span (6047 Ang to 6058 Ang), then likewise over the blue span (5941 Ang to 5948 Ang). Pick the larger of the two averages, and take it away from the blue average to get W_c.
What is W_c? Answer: 0.000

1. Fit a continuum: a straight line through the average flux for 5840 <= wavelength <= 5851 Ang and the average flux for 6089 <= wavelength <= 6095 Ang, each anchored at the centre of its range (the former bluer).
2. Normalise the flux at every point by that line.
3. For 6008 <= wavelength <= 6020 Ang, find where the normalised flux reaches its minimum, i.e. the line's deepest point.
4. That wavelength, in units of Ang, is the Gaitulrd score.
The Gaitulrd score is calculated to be 6018.0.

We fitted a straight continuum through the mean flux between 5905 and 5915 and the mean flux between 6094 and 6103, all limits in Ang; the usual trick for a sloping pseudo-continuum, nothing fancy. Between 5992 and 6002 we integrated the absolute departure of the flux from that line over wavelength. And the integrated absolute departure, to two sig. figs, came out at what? 1.1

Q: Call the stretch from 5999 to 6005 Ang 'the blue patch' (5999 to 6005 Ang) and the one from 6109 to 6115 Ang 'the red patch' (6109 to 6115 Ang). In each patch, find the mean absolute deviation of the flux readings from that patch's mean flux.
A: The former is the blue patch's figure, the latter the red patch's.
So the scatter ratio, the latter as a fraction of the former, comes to 0.60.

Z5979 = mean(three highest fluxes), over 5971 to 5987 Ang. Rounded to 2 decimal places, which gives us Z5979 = 1.25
